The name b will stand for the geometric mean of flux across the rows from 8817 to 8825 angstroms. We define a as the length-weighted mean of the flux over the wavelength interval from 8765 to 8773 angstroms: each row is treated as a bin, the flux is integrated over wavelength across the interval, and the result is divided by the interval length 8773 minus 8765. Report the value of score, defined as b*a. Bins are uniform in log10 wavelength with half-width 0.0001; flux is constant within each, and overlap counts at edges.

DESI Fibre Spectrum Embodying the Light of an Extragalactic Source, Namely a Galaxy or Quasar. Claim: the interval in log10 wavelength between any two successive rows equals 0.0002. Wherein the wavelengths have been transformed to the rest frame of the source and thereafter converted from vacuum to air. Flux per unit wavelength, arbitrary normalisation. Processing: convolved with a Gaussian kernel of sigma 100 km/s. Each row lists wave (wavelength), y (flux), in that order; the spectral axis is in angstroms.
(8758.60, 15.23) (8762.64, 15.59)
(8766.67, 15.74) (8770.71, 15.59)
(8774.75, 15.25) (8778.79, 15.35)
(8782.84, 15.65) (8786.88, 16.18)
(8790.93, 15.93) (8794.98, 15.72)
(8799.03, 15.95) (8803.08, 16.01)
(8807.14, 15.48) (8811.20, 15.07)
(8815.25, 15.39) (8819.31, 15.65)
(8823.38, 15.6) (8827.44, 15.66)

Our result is 244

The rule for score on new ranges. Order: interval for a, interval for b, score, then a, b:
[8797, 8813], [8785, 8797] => 249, 15.6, 15.94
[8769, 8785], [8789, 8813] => 243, 15.5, 15.69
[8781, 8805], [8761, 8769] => 249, 15.9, 15.66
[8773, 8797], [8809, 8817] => 239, 15.7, 15.23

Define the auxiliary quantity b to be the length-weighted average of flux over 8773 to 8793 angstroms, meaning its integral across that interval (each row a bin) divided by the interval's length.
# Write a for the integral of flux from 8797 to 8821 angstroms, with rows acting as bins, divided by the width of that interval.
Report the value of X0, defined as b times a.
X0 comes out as 244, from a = 15.6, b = 15.7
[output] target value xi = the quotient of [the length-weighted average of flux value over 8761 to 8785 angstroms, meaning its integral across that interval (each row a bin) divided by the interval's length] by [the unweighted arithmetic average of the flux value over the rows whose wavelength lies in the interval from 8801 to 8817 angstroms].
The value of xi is 1.00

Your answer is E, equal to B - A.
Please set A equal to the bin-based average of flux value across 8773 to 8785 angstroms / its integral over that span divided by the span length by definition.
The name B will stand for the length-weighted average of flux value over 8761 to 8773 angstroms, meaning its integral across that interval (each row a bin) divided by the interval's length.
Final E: 0.2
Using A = 15.4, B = 15.6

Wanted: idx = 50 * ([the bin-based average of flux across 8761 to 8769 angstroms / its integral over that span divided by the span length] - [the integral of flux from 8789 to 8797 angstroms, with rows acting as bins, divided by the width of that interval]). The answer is -7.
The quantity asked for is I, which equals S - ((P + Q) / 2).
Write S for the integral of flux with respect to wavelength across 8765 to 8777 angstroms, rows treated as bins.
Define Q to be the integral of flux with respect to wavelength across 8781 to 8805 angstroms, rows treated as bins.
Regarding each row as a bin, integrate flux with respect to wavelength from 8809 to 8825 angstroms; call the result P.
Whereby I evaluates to -128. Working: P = 247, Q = 382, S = 186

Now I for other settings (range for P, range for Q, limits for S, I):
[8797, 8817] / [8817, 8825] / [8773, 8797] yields 158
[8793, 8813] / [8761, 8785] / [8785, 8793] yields -215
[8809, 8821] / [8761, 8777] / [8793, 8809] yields 36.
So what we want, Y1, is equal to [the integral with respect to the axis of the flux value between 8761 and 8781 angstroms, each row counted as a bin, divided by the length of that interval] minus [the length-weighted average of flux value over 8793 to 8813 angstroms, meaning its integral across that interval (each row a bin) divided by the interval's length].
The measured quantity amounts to -0.15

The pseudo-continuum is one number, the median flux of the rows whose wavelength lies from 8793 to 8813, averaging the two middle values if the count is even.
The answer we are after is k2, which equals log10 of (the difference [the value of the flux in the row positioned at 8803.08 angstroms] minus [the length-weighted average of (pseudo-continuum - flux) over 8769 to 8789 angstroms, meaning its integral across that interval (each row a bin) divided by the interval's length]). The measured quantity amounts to 1.20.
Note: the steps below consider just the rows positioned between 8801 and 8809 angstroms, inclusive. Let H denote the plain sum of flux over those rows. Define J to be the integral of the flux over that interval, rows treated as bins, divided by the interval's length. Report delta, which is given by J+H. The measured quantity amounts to 47.2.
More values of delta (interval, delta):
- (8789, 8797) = 47.5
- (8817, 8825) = 46.9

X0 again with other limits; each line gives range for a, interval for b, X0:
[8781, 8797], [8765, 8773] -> 248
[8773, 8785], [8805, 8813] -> 236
